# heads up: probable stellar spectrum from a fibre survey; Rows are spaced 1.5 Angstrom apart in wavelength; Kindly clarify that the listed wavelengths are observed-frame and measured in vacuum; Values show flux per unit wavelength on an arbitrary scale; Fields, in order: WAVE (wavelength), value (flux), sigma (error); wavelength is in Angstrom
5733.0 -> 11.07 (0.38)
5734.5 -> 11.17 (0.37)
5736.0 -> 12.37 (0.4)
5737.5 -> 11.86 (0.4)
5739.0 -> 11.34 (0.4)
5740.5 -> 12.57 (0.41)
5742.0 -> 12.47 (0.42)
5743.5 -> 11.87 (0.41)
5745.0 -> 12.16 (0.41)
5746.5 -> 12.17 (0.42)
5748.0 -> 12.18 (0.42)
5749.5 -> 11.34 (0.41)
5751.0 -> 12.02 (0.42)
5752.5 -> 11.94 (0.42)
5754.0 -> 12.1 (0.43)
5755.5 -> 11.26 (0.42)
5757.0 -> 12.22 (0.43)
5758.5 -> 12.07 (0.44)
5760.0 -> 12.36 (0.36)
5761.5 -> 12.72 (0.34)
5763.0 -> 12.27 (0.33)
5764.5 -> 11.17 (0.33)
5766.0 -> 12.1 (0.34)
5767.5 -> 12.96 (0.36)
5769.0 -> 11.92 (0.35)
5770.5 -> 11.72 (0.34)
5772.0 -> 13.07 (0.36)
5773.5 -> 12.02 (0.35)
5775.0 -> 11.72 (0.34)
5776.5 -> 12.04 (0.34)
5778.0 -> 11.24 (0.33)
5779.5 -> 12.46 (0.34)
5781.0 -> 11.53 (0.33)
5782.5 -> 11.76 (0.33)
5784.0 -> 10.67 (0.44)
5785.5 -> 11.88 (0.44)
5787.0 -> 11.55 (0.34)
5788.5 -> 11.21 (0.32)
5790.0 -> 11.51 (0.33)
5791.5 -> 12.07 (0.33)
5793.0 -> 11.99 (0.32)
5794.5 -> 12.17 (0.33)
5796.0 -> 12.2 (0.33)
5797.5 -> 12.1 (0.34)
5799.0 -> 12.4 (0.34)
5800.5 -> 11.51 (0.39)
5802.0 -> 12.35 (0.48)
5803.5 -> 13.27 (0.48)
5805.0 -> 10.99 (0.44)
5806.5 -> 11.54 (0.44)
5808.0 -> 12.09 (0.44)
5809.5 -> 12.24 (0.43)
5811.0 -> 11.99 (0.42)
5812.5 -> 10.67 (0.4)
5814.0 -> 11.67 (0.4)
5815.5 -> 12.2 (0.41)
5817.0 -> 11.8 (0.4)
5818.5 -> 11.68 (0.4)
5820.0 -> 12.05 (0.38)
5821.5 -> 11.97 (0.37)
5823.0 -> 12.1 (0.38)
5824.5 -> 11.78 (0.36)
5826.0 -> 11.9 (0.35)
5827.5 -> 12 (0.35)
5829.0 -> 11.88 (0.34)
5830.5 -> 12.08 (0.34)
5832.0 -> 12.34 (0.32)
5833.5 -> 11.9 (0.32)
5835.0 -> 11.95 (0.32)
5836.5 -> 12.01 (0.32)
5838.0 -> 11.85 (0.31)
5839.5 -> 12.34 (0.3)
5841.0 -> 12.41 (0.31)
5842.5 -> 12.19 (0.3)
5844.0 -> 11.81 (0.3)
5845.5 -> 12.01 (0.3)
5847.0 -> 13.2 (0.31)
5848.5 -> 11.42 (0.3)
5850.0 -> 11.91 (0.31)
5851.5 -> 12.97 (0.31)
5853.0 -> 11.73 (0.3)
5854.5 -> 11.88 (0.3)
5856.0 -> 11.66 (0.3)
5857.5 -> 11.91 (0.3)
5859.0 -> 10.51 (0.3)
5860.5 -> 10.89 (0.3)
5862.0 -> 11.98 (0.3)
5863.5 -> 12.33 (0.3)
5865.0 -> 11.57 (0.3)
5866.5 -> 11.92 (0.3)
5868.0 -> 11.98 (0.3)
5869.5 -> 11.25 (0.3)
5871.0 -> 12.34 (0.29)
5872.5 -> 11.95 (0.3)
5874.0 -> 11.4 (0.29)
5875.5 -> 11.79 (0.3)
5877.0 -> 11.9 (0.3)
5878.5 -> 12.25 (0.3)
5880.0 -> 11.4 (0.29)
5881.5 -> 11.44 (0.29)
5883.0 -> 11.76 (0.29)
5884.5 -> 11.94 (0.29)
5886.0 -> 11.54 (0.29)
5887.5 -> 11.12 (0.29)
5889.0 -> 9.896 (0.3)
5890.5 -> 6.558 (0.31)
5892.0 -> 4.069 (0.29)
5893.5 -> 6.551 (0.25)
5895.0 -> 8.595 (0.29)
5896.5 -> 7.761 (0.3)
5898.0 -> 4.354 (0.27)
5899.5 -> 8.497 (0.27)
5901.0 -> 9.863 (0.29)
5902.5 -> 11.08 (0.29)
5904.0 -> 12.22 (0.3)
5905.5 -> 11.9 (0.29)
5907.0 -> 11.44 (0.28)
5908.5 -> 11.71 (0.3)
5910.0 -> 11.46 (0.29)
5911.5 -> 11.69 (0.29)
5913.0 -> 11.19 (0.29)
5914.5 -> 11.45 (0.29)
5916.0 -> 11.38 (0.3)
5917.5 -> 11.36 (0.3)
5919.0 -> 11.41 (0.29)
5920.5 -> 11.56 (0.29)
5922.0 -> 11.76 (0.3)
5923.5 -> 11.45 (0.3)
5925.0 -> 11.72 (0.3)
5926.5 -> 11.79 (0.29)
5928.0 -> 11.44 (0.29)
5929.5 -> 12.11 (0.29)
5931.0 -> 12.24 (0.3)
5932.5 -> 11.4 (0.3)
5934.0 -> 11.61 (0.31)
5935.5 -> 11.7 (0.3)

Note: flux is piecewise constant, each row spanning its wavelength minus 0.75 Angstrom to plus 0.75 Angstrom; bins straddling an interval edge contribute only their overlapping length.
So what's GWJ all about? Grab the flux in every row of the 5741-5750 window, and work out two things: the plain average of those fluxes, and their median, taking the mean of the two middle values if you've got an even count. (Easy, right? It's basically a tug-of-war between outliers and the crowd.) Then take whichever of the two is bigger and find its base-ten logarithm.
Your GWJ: 1.09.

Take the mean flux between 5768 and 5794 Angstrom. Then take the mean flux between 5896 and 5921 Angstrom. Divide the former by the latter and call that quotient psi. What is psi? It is 1.11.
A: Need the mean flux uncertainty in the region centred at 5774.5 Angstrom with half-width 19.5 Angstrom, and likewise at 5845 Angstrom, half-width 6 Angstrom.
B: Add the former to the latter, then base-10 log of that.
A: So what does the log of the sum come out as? -0.180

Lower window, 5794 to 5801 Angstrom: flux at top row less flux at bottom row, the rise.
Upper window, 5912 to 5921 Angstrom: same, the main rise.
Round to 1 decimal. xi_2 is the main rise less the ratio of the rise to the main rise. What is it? 2.2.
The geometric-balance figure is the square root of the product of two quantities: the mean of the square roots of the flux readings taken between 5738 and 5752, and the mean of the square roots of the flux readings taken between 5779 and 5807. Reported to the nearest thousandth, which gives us 3.453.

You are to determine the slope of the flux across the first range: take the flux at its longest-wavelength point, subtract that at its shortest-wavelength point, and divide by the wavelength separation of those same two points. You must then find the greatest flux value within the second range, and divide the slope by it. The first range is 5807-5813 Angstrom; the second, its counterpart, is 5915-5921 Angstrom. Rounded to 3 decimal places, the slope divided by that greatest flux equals -0.027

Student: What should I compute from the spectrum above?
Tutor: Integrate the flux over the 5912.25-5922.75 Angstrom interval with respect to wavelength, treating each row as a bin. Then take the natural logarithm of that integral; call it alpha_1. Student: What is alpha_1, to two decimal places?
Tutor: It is 4.79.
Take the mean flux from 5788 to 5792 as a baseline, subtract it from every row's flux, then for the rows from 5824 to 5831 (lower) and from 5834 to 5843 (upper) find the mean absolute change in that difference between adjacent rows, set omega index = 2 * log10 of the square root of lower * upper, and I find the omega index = -1.6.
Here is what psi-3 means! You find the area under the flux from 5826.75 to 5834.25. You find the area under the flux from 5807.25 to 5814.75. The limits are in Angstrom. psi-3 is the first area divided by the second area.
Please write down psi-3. 1.03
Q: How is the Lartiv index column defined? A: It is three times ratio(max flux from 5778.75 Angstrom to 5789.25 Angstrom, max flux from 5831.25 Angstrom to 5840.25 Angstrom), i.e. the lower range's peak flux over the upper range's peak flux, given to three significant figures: 3.03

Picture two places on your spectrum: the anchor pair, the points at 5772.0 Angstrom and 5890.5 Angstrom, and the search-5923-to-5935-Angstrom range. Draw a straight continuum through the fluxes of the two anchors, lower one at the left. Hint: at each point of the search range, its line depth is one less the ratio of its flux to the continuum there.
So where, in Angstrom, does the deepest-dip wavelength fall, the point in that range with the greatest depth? 5923.5 Angstrom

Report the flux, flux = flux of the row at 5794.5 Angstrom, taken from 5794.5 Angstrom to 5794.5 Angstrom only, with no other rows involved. 12.17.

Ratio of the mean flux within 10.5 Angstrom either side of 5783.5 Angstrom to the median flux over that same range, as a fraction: 0.996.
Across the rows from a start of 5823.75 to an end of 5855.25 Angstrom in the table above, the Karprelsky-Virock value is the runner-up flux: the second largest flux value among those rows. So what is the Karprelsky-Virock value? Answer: 12.97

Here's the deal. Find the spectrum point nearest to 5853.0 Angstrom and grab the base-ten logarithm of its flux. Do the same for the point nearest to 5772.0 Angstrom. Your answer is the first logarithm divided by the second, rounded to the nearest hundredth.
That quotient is 0.96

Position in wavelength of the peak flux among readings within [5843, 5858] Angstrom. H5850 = 5847.0 Angstrom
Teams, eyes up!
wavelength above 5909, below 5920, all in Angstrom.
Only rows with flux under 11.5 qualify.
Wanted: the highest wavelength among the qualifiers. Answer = 5919.0 Angstrom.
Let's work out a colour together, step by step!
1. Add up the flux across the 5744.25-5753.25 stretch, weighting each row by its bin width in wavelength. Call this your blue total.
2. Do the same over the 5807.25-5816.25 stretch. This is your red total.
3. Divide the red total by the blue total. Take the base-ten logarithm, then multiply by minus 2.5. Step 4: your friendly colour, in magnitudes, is 0.014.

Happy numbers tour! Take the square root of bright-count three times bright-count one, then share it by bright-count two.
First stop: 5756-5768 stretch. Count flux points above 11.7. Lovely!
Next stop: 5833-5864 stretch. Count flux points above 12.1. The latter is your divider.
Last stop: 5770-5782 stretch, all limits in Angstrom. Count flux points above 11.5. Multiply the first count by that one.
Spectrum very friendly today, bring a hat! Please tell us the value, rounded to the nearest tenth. 1.2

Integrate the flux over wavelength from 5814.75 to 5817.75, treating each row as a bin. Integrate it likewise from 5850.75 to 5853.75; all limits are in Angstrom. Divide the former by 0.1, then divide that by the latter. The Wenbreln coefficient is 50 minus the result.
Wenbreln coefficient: 40.3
